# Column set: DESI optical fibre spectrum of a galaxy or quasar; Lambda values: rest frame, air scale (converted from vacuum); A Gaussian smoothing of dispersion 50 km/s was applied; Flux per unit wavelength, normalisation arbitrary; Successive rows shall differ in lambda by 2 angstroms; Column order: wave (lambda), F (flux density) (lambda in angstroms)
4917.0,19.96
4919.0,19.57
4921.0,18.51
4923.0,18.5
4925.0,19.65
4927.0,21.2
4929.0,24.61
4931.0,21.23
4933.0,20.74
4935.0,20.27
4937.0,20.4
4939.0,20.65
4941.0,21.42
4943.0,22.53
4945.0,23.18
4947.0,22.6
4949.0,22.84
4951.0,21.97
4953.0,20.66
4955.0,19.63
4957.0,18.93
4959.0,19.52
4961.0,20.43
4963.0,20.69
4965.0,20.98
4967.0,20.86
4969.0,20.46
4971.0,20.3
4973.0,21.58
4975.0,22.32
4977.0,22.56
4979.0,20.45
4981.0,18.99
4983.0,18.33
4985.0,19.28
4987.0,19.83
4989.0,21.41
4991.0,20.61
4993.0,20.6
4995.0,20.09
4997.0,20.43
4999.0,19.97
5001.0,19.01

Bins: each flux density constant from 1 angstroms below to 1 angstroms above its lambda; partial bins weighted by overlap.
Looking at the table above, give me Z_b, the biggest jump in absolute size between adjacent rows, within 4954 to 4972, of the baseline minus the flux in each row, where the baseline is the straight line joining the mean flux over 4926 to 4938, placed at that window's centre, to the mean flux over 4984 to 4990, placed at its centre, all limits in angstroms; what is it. 1.0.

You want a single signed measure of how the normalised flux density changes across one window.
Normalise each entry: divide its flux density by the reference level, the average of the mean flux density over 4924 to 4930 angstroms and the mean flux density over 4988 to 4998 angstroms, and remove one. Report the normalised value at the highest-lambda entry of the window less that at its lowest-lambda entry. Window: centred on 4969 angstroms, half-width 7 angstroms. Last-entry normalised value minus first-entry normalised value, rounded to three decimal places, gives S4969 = 0.077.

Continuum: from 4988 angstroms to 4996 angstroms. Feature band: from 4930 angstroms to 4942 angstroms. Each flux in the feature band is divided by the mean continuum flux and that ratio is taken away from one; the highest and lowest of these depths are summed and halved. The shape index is -0.01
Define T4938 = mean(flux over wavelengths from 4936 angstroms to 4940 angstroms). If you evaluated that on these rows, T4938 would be 20.5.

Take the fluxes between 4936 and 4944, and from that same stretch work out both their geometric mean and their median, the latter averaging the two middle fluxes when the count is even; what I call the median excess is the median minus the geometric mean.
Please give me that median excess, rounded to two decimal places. -0.20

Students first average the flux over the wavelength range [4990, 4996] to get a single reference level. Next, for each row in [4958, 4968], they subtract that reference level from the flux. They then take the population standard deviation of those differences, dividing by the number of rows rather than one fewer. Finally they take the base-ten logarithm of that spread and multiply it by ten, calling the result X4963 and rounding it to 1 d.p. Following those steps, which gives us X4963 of -2.8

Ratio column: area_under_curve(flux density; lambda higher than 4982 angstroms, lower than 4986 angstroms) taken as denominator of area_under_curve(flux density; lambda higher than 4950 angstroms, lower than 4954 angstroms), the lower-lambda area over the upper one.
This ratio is 1.13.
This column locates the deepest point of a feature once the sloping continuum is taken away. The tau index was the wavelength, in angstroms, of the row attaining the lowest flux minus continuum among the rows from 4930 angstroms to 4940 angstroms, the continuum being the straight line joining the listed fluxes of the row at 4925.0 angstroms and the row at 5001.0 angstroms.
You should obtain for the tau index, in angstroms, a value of 4935.0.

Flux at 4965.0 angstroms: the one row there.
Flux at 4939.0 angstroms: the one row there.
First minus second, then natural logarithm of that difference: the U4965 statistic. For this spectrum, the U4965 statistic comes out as -1.1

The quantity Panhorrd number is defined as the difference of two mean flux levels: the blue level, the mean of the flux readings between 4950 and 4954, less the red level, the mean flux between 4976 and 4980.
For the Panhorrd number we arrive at -0.19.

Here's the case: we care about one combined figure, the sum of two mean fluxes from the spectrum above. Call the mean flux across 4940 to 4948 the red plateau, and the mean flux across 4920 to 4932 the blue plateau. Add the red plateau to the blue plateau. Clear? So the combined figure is 43.0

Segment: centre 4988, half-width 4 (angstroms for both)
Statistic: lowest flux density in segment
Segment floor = 19.28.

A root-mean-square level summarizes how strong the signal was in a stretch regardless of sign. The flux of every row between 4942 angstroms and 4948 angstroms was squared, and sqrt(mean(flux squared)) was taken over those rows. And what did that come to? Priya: 22.8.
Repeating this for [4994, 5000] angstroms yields 20.2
